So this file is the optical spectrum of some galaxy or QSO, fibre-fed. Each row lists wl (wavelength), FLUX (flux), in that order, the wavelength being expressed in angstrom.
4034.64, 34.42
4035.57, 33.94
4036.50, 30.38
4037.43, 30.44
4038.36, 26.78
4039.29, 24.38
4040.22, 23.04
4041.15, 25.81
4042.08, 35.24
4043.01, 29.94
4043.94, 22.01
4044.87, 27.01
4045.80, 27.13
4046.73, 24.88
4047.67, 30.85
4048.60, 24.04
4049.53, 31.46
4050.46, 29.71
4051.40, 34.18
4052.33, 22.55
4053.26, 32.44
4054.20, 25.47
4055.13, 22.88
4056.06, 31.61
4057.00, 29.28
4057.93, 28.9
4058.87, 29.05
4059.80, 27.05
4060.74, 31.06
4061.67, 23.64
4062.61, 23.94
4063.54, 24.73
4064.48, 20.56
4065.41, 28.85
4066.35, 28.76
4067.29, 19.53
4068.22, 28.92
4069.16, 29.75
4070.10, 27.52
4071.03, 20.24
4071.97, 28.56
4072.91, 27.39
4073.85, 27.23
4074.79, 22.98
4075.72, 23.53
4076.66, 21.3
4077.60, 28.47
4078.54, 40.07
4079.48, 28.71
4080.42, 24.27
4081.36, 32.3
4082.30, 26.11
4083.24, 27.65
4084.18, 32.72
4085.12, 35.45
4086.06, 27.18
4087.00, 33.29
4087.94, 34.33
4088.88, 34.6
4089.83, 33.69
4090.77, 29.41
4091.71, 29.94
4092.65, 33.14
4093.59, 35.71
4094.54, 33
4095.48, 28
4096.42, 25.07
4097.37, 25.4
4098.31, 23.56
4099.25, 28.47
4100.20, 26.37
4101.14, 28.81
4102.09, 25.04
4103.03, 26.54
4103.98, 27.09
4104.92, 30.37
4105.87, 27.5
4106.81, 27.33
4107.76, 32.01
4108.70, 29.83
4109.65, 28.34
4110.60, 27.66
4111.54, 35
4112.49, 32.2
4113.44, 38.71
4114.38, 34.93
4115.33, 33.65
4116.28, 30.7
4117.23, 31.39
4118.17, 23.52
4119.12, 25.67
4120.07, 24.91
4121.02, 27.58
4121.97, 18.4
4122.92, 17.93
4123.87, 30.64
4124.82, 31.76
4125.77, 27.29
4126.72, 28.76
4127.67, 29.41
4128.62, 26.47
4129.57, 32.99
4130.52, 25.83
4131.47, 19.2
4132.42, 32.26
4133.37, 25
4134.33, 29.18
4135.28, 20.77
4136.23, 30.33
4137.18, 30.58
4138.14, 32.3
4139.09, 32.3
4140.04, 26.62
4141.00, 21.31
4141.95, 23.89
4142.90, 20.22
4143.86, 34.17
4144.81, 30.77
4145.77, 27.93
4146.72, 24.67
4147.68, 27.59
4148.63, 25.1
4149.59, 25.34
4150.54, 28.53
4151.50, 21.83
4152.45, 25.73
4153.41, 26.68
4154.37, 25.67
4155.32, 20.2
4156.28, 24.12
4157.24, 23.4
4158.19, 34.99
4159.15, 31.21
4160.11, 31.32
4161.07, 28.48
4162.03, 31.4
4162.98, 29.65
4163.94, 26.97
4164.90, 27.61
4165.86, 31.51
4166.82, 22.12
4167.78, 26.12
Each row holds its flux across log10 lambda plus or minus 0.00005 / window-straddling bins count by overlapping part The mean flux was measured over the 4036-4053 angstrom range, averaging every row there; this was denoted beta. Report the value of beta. 27.8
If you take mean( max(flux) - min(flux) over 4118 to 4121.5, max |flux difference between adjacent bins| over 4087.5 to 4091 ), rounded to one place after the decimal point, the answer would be 4.2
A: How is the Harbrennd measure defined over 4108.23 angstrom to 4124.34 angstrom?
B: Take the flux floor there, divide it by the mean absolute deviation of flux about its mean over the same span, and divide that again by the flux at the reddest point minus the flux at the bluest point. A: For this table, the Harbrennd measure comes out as 5.1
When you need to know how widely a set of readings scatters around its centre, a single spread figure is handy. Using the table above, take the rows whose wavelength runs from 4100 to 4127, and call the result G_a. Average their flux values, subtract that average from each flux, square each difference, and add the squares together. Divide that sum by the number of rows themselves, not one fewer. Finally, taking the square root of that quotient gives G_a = 4.4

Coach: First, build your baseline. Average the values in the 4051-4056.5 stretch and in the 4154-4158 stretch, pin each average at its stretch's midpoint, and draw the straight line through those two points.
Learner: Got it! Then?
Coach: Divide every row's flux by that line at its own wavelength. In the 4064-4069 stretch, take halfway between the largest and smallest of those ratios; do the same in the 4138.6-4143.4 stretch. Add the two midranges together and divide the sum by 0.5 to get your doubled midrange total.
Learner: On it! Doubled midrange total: 3.9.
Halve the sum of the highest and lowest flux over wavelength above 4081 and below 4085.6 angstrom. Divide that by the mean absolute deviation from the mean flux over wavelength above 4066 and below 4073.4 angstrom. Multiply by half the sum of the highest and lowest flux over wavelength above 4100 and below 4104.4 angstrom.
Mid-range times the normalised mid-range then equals 257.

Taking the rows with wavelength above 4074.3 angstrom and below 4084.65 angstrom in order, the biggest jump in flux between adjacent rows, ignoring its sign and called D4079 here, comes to 12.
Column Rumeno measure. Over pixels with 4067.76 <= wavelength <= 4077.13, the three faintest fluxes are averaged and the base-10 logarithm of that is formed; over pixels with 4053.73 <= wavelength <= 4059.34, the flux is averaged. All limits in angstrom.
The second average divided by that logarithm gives 20.9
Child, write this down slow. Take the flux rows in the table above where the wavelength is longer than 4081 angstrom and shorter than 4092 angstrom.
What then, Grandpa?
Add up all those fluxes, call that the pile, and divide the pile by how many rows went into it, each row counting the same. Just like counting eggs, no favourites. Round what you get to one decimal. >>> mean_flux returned 31.4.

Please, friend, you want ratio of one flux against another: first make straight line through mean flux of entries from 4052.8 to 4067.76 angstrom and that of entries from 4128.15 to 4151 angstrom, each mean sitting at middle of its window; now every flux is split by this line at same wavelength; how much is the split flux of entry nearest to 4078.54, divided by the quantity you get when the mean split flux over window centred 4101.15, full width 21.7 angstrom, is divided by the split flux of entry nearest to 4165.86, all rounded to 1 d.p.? 1.6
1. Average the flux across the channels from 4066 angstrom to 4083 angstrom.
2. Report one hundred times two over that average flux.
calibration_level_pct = 7.41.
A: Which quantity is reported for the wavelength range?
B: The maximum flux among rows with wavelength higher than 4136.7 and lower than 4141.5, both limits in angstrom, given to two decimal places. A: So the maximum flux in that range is 32.30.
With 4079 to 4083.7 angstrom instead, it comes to 32.30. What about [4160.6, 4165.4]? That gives 31.40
